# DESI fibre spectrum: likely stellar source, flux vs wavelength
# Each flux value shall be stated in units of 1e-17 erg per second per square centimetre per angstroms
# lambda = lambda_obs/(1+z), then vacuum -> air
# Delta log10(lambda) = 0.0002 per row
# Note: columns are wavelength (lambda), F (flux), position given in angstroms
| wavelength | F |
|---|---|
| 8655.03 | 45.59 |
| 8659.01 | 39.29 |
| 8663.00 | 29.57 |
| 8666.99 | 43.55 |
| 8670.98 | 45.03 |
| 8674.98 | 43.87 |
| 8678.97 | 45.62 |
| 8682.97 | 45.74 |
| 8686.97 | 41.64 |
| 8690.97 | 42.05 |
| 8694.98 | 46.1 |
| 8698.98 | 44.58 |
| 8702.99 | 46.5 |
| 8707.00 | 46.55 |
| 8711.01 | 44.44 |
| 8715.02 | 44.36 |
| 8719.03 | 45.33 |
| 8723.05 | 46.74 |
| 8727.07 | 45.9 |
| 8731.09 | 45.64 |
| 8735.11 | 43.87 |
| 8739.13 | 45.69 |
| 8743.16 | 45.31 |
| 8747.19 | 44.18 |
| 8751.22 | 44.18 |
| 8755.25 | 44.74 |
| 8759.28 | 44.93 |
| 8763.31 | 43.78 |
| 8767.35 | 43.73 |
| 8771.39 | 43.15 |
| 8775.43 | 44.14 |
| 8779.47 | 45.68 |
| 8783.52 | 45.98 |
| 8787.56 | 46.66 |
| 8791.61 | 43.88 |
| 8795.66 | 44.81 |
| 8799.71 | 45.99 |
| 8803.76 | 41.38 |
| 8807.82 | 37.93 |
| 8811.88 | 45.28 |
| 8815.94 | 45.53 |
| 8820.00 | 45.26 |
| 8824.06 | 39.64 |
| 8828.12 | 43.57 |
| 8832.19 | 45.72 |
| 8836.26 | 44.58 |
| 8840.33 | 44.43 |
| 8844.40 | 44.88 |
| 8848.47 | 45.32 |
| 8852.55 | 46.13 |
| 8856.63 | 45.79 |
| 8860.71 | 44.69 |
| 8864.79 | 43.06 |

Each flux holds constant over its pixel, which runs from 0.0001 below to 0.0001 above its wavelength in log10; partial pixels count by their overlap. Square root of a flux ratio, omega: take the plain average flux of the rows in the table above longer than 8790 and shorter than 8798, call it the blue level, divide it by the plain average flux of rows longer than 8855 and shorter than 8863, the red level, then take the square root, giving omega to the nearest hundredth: 0.99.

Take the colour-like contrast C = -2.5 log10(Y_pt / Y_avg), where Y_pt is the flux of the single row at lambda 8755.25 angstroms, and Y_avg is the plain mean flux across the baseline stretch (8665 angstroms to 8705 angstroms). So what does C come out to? -0.007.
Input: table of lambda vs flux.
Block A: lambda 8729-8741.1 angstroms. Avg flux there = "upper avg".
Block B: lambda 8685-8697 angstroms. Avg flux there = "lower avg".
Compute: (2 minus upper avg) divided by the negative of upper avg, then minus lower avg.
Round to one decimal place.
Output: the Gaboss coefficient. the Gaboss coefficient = -42.3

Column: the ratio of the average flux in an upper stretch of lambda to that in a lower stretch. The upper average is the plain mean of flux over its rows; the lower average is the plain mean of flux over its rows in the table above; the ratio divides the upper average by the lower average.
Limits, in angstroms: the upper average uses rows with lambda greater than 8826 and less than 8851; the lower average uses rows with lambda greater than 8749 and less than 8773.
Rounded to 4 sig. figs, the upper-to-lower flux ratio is 1.015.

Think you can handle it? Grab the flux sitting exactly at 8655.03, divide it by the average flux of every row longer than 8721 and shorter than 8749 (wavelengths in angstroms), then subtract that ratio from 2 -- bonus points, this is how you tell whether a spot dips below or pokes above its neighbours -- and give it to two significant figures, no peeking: 0.99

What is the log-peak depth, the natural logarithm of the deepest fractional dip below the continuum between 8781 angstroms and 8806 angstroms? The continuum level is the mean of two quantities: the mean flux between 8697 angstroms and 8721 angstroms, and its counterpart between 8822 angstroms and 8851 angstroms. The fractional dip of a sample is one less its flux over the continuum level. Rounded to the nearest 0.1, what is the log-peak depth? -2.6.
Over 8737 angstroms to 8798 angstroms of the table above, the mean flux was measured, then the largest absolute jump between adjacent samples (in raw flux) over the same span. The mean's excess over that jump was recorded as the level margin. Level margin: 42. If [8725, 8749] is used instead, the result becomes 43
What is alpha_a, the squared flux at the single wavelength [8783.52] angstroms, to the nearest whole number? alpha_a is 2114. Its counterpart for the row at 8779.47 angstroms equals 2087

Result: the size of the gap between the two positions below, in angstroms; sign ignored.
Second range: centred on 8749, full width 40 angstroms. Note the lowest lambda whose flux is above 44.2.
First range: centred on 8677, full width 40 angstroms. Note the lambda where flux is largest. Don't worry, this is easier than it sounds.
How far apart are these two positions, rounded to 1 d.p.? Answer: 36.1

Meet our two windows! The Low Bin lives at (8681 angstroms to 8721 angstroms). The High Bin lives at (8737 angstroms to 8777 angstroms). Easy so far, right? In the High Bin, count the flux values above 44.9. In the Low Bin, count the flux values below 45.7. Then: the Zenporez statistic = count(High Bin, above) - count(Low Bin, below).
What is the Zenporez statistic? -3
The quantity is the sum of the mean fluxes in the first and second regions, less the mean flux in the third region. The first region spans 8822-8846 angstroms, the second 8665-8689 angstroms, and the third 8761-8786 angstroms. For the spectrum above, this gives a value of 43.6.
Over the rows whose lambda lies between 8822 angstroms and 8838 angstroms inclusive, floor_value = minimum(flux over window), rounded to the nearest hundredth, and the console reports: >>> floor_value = 39.64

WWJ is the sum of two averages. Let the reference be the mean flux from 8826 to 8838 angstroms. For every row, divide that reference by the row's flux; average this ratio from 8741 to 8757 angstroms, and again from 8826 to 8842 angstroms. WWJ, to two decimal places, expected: 2.00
